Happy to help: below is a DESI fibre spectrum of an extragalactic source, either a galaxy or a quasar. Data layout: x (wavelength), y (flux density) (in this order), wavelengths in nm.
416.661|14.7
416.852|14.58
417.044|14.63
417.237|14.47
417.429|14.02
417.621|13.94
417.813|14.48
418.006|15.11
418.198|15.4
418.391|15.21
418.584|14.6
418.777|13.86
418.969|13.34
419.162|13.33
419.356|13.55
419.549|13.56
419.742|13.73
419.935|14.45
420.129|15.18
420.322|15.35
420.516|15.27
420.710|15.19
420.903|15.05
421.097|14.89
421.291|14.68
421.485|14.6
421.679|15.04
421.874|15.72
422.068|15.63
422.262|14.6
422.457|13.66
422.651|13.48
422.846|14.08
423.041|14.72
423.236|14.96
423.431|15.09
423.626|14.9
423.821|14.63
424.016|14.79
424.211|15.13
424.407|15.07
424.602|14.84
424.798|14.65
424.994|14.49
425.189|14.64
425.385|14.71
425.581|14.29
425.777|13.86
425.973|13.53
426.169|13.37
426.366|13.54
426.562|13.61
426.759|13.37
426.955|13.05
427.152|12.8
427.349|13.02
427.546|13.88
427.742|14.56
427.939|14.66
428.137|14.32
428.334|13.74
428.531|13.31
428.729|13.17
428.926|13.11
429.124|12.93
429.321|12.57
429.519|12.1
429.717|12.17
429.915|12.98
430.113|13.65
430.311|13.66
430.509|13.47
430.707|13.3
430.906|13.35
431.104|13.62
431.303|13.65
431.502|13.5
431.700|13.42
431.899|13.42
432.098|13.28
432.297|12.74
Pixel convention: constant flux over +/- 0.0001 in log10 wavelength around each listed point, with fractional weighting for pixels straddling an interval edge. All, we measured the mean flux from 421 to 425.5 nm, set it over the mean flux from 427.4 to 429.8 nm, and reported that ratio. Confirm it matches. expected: 1.10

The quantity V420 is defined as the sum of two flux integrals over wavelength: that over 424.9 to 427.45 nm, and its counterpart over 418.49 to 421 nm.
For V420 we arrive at 71.0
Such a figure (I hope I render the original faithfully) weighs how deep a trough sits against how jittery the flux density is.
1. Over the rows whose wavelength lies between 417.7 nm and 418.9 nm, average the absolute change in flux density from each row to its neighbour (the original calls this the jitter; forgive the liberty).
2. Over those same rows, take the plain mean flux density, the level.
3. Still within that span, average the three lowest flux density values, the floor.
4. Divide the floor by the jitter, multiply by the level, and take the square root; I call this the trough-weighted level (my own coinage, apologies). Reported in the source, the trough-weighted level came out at 20.7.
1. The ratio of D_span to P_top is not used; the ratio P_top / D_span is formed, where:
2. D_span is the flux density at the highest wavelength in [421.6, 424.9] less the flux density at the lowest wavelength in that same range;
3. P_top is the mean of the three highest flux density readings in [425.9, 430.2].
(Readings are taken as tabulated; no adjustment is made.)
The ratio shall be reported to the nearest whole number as -37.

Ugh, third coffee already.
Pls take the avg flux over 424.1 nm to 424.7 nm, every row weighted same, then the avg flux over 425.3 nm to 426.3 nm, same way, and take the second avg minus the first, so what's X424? -1.1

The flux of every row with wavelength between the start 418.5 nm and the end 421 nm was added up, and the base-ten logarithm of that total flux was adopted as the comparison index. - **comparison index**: 2.27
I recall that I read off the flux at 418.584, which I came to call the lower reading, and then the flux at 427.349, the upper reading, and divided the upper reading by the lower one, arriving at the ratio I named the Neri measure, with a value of 0.89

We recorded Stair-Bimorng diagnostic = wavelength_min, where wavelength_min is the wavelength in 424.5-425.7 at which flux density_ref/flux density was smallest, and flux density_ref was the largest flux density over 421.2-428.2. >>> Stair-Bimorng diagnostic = 424.602 nm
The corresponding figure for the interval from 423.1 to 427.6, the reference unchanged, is 424.211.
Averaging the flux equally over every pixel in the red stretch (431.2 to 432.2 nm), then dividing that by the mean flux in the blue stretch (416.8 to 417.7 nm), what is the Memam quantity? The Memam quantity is 0.94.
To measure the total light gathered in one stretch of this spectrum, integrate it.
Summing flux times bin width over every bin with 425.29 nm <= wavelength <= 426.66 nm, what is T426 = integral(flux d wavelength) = 19.0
